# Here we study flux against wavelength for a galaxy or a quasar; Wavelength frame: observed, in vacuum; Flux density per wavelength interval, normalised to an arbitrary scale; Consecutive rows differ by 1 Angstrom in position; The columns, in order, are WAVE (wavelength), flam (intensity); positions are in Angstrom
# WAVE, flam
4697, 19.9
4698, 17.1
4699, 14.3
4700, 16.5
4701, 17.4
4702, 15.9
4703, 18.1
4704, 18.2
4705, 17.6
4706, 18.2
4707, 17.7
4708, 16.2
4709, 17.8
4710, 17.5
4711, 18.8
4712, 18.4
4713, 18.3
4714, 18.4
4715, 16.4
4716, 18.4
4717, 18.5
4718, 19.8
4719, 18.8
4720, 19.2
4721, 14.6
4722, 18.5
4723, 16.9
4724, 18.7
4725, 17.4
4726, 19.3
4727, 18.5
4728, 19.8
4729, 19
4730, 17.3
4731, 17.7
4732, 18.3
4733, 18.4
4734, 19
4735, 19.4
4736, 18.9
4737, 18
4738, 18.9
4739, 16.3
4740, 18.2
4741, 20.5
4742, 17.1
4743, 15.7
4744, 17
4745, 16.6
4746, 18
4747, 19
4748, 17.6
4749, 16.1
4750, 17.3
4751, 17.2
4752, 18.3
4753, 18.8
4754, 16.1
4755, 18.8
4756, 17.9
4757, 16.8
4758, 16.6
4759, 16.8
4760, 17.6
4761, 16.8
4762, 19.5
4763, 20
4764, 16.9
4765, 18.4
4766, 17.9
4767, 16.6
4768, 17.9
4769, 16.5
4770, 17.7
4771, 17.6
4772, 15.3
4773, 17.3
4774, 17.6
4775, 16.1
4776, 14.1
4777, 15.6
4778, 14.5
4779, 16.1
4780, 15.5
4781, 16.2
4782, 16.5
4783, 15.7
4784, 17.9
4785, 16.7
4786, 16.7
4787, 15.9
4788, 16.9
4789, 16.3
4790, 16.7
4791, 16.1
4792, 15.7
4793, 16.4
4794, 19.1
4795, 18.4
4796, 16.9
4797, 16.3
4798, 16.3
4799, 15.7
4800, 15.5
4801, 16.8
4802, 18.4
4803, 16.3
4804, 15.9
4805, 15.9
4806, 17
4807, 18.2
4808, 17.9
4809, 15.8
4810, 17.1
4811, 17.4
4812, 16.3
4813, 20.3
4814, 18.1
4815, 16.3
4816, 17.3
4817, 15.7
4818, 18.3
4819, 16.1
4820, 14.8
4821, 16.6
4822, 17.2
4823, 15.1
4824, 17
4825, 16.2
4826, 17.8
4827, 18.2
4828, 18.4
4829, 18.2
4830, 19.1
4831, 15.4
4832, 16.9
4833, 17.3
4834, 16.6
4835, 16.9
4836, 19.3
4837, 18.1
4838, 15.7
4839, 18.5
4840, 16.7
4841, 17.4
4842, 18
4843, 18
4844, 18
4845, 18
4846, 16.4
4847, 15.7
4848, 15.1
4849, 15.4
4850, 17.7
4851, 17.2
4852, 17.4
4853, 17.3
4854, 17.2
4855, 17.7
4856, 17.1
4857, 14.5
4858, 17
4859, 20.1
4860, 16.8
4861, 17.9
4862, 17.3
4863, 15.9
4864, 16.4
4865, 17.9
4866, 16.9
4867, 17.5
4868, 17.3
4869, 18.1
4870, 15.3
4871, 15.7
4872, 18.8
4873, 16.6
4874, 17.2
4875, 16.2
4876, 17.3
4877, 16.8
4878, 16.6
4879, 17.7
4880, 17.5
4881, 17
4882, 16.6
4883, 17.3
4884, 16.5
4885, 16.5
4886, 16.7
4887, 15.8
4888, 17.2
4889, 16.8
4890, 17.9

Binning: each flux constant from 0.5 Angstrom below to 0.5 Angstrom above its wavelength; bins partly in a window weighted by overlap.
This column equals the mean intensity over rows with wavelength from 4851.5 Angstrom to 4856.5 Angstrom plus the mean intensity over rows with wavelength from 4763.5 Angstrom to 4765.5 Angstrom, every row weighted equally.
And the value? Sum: 35.0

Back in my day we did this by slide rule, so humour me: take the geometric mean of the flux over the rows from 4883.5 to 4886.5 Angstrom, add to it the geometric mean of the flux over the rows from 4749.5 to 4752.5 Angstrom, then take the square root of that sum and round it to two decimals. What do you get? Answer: 5.84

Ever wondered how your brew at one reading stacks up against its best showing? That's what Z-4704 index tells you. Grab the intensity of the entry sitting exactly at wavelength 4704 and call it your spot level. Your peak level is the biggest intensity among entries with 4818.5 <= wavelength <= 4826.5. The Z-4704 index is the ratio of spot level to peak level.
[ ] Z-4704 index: 1.02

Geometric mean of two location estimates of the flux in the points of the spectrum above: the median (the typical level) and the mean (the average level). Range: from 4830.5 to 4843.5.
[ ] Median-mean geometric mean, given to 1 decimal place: 17.3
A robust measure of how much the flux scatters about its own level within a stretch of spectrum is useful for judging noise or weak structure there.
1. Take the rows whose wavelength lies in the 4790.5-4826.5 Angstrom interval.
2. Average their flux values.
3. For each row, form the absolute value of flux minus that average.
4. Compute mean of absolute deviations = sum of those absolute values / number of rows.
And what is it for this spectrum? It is 0.94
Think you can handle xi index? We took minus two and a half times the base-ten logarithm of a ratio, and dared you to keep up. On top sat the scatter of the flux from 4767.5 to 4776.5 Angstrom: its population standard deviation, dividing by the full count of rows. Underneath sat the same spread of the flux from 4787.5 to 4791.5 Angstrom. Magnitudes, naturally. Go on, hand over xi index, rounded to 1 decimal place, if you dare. -1.5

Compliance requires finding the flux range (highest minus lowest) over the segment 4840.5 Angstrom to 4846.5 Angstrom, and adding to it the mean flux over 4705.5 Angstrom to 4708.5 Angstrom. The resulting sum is 19.0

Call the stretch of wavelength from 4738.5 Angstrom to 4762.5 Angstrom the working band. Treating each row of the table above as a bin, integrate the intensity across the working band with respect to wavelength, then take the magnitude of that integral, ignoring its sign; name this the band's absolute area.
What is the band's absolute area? 421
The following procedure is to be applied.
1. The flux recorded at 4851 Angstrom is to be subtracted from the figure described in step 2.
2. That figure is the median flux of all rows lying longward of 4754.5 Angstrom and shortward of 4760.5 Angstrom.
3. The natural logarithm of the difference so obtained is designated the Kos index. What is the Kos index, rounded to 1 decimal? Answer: -33.3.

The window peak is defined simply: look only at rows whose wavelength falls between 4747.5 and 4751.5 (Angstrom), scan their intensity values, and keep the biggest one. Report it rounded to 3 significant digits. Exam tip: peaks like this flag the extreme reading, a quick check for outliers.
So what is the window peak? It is 17.6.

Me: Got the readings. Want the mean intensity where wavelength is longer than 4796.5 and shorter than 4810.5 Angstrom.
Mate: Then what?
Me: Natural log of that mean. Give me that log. 2.81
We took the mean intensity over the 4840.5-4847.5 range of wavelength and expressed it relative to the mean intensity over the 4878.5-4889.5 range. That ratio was 1.03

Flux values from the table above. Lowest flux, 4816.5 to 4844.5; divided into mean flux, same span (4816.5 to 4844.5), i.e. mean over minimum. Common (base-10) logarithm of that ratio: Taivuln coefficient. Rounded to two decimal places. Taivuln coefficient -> 0.07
